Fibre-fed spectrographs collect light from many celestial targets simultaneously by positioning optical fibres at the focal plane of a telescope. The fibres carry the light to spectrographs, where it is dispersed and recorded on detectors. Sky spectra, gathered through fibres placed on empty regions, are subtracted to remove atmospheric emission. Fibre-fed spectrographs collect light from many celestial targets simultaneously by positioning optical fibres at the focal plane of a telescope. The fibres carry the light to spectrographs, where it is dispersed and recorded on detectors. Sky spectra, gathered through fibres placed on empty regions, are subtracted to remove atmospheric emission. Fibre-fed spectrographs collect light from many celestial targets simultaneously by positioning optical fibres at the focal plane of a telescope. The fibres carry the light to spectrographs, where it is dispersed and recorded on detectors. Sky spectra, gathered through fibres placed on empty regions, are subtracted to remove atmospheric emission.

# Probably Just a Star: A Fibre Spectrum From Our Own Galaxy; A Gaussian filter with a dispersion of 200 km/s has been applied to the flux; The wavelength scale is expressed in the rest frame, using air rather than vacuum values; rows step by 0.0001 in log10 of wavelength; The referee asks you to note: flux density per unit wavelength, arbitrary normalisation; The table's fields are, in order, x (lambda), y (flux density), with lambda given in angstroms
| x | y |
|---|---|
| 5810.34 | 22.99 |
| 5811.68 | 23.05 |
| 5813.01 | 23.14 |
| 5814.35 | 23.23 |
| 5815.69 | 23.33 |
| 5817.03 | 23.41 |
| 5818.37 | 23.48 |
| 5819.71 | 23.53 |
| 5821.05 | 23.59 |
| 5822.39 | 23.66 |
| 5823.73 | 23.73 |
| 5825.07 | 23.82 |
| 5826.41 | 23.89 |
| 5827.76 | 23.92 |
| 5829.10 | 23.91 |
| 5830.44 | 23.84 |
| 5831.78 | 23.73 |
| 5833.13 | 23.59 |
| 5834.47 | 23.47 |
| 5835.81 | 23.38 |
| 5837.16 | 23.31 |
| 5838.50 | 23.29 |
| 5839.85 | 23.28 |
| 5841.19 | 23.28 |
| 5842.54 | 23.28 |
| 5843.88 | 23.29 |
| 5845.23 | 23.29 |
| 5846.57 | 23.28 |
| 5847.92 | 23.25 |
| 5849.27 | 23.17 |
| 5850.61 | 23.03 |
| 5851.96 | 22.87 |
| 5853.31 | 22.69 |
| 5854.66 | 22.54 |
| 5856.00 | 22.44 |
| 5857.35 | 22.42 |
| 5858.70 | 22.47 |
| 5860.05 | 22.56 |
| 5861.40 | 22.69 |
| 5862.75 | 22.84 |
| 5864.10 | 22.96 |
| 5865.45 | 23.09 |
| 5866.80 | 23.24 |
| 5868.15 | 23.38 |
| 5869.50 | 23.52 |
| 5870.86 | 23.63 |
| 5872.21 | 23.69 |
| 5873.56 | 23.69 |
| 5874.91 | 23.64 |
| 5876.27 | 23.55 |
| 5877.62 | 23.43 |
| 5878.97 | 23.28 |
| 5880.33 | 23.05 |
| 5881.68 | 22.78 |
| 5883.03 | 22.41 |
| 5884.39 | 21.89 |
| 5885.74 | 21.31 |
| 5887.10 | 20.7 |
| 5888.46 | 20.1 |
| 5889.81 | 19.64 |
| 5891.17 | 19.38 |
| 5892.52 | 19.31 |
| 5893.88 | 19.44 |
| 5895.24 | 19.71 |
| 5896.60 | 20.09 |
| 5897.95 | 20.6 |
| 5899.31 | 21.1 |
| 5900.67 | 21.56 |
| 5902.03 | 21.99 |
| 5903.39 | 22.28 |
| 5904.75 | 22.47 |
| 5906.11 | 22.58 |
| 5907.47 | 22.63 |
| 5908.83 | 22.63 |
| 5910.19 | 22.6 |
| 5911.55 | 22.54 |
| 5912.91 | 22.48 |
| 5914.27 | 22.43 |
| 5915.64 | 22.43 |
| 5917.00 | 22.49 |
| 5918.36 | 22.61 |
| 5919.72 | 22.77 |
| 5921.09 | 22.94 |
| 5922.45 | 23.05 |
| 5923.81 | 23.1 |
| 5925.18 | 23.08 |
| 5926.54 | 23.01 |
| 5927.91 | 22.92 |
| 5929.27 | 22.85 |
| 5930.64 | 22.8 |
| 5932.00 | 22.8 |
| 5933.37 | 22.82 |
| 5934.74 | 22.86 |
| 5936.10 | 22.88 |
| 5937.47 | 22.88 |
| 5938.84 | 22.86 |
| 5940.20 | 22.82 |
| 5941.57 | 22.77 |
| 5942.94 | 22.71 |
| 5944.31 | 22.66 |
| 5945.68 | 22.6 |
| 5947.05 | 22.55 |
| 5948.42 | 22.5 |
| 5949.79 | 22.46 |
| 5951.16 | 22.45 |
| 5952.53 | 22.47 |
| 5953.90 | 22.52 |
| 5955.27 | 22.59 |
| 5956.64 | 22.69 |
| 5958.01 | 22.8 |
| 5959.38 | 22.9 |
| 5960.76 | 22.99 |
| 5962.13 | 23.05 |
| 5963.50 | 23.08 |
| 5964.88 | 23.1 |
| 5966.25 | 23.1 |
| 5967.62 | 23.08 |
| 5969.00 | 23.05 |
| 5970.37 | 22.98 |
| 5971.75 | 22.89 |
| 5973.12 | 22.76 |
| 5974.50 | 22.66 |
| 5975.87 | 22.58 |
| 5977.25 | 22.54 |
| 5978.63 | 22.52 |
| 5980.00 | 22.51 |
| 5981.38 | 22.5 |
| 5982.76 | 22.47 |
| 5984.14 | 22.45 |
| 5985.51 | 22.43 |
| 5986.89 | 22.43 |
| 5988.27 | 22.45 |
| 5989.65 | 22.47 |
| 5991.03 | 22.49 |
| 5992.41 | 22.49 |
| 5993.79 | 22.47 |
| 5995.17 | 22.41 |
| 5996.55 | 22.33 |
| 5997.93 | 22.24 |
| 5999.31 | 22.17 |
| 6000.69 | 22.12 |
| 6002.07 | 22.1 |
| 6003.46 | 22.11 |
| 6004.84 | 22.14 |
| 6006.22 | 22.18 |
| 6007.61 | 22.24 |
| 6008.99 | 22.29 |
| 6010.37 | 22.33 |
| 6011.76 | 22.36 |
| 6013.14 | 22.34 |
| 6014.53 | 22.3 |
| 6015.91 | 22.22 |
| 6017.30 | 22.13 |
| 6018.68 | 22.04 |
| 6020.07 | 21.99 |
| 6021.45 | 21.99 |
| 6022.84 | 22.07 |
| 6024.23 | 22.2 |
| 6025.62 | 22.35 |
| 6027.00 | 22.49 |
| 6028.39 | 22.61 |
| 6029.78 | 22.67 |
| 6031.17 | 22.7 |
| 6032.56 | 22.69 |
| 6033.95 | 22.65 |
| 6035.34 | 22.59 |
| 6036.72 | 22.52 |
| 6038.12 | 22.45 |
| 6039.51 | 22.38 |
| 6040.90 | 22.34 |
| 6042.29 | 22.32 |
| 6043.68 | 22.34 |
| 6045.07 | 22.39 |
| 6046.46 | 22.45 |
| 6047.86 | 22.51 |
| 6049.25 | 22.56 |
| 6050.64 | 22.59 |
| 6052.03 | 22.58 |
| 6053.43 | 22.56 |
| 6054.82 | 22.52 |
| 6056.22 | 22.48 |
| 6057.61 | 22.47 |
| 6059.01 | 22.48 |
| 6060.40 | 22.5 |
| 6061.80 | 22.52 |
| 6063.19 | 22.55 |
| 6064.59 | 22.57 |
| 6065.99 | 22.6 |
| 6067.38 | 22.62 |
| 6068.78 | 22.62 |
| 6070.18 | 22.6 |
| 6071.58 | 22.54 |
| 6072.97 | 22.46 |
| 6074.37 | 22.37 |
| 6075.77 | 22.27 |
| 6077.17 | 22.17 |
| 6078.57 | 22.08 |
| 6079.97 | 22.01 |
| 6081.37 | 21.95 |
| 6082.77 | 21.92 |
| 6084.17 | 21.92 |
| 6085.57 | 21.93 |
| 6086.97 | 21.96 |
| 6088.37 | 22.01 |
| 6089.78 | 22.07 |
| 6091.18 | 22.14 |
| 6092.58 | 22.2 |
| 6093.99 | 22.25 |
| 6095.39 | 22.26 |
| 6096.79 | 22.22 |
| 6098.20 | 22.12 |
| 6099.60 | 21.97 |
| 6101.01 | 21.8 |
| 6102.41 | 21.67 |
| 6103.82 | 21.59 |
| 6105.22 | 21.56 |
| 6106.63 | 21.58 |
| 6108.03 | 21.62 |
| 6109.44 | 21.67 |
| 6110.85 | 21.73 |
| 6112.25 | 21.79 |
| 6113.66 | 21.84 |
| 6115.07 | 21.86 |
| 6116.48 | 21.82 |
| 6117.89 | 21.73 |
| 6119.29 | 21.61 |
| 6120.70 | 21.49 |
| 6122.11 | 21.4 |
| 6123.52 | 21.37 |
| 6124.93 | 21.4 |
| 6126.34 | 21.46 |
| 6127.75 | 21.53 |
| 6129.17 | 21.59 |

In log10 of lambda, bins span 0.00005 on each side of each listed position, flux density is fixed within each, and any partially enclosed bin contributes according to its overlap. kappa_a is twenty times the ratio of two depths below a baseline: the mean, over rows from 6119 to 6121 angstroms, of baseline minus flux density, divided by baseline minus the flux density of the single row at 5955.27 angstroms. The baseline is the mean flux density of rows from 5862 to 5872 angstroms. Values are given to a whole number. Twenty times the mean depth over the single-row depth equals 52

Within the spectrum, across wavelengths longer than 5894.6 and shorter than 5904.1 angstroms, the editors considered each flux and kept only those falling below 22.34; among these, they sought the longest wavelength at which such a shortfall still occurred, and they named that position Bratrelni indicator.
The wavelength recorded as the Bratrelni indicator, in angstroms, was 5903.39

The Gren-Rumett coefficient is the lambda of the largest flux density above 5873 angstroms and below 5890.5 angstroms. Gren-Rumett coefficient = 5873.56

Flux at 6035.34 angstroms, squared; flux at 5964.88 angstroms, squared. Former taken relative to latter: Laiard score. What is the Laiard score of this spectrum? 0.956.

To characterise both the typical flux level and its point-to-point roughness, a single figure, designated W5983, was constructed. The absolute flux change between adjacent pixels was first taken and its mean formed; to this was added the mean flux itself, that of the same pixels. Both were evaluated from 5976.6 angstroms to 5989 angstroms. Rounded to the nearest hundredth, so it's 22.49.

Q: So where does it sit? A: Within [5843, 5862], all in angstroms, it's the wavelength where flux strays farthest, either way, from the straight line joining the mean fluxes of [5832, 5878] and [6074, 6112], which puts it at 5857.35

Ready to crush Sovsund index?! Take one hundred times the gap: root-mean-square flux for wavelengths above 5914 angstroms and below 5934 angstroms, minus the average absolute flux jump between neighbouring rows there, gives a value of 2274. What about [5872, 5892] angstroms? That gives 2191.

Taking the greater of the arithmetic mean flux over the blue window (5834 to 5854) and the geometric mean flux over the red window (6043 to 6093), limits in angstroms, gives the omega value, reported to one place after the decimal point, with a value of 23.2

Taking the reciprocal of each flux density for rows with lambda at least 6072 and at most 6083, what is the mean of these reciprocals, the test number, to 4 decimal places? 0.0451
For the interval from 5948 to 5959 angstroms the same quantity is 0.0443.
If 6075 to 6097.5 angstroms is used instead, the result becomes 0.0453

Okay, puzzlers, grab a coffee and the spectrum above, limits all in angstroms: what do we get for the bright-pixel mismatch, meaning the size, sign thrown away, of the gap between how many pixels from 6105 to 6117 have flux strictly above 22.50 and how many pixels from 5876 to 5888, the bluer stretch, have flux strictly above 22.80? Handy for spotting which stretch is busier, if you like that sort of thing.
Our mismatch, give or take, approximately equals 4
